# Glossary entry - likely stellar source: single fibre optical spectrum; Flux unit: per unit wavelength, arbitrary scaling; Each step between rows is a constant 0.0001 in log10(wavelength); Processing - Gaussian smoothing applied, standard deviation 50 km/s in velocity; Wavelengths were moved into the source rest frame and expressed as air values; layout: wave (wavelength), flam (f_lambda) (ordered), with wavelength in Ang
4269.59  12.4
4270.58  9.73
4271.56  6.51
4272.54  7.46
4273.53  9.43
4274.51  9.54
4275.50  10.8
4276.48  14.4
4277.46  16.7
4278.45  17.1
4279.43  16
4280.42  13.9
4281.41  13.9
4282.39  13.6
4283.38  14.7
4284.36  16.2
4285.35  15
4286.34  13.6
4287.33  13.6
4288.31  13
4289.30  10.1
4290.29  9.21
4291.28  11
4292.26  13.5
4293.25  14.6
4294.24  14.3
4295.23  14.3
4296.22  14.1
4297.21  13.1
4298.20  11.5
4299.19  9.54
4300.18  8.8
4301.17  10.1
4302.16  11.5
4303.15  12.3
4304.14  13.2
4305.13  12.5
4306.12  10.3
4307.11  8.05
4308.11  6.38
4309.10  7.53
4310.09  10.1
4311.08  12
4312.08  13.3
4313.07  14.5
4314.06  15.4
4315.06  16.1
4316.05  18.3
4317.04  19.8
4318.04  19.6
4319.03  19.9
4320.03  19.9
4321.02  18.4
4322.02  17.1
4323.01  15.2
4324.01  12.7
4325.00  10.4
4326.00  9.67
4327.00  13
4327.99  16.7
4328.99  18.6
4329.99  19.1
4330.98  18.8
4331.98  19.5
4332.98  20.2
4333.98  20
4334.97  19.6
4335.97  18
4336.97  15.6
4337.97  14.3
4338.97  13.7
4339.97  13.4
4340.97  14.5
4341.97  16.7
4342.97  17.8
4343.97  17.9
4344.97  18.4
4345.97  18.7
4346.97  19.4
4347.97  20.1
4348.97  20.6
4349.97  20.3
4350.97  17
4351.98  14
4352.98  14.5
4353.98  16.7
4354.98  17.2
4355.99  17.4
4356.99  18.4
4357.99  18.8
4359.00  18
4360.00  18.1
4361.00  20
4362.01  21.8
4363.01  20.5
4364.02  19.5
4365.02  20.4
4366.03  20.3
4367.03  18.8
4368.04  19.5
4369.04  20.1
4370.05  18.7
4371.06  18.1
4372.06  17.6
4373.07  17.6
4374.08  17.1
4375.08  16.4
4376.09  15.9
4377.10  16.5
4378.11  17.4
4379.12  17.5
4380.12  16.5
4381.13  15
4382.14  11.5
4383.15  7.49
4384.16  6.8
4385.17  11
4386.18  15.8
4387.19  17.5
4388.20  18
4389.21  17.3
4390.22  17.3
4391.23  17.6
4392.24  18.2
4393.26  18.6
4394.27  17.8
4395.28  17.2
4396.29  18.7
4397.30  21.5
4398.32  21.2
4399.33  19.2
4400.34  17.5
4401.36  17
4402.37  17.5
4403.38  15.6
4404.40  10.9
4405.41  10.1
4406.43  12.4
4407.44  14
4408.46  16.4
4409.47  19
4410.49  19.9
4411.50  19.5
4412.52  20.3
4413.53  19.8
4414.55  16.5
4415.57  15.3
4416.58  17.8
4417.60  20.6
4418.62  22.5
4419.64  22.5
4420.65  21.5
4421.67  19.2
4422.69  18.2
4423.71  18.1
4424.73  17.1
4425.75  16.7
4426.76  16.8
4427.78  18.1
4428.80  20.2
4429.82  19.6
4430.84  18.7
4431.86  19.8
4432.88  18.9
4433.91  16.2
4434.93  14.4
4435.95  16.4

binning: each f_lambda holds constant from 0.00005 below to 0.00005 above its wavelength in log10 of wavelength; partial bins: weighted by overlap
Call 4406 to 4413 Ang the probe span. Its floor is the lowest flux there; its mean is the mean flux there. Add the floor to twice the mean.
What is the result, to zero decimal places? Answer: 47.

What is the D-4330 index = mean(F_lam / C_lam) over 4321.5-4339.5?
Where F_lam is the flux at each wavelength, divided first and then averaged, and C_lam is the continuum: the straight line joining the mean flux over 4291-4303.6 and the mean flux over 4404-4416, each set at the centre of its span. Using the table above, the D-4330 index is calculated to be 1.21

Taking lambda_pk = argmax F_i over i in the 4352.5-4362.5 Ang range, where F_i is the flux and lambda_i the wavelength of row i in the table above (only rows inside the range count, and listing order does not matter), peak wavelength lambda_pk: 4362.01 Ang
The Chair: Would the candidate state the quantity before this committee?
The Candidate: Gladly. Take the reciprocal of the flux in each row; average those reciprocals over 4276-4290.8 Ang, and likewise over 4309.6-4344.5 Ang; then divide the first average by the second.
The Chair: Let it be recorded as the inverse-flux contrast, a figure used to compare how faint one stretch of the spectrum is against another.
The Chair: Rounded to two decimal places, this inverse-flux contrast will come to 1.14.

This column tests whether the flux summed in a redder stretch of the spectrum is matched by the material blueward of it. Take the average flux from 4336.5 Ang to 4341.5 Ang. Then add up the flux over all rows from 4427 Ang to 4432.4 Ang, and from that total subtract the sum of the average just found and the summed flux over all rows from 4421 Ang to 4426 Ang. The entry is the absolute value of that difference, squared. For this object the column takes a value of 52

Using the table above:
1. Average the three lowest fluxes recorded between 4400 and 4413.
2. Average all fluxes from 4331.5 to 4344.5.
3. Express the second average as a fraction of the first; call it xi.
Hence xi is 1.5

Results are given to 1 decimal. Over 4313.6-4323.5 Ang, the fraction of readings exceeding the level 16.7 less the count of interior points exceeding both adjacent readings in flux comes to -0.3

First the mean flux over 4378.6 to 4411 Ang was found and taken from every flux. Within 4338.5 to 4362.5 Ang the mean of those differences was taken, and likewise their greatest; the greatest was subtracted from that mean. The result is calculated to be -4.2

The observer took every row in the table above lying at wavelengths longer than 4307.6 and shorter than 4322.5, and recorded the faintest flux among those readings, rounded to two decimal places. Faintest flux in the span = 6.38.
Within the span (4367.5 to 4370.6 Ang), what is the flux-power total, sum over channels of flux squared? 1134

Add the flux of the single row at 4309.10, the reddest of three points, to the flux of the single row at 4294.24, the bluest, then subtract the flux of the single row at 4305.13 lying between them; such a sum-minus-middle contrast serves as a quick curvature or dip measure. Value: 9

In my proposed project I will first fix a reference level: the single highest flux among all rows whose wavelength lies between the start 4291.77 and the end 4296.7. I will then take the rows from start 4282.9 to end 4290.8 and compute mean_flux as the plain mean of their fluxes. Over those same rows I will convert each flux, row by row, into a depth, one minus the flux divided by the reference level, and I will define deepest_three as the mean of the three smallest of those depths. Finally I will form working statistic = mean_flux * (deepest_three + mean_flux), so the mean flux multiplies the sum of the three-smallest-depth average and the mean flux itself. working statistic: 173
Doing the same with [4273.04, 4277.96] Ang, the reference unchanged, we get 149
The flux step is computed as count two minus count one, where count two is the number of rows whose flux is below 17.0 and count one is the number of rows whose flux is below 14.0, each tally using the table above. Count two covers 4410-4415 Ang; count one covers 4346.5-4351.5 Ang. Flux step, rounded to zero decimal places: 1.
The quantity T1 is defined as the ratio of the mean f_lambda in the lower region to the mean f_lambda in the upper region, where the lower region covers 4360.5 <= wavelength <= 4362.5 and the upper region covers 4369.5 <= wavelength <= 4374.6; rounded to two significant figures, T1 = 1.2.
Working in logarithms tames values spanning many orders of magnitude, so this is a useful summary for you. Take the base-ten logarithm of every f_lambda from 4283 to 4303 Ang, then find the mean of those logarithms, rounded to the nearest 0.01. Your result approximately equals 1.09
